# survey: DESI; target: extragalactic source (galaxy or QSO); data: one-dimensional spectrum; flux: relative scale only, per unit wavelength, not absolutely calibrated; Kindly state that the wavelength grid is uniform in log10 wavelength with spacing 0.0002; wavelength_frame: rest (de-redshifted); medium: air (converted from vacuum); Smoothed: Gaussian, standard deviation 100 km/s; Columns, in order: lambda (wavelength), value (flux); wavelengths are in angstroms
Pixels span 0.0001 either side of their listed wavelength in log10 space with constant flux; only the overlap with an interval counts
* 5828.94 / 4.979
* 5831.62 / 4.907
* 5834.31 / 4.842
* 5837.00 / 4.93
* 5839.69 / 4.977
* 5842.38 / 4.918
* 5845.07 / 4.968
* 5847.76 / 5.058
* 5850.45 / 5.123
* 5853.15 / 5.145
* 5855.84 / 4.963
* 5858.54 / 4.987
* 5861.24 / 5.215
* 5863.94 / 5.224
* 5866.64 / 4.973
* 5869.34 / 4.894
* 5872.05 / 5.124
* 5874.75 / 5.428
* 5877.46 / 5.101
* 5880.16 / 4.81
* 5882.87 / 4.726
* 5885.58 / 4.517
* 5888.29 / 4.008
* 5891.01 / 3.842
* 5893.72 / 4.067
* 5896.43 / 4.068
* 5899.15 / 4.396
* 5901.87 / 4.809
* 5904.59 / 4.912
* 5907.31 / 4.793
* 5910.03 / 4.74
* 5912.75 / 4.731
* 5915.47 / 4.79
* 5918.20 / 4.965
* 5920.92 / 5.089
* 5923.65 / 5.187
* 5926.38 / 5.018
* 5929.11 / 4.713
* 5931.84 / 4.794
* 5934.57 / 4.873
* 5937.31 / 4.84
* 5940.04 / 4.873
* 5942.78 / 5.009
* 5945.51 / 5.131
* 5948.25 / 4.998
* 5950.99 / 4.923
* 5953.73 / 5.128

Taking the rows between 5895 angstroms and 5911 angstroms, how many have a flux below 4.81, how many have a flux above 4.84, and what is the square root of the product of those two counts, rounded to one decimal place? 2.2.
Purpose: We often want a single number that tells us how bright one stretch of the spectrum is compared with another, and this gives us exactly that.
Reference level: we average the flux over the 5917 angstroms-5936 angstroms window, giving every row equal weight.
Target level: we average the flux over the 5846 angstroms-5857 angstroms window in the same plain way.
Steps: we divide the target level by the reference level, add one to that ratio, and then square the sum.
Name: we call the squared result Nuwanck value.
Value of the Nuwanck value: 4.10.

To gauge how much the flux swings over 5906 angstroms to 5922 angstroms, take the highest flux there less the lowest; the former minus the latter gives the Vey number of 0.36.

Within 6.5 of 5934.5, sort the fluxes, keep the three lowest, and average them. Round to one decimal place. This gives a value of 4.8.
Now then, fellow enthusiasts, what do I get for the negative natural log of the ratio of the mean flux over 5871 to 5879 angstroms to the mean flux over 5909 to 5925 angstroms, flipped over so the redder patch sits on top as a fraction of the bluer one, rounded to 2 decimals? 0.06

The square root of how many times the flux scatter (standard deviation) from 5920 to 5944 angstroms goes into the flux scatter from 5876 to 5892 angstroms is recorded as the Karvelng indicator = 1.8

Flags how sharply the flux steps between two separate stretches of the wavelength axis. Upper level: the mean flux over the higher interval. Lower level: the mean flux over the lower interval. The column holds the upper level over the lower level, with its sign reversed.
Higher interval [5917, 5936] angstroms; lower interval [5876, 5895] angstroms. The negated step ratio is -1.11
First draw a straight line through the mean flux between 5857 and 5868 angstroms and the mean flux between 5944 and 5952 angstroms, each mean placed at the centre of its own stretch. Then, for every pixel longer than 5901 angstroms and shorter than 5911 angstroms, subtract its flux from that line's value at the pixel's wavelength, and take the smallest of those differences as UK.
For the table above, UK 0.15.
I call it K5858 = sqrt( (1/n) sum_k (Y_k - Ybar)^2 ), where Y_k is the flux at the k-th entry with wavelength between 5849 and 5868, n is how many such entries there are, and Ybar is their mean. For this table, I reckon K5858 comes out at 0.11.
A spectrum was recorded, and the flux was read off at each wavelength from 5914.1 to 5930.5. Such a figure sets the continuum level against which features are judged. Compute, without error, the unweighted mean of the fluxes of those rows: 4.96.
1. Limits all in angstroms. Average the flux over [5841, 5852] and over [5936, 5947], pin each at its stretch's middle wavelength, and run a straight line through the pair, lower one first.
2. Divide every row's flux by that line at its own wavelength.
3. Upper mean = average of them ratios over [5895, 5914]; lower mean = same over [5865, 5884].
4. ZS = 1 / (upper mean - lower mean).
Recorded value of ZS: -14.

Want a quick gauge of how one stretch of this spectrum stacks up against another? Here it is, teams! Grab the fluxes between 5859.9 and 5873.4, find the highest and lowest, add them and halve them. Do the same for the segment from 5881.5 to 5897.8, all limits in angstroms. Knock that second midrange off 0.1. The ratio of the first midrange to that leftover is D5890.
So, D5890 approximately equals -1.209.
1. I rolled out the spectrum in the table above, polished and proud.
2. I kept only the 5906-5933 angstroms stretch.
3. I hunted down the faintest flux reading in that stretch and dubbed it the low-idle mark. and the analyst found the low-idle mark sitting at 4.713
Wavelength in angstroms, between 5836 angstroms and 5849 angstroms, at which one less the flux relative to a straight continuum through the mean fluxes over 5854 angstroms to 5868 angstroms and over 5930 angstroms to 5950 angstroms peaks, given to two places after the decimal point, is 5842.38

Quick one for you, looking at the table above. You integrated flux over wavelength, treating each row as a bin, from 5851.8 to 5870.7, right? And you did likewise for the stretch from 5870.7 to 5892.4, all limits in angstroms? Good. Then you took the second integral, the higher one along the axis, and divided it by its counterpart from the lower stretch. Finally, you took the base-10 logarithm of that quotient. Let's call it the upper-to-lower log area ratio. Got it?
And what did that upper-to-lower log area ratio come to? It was 0.0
